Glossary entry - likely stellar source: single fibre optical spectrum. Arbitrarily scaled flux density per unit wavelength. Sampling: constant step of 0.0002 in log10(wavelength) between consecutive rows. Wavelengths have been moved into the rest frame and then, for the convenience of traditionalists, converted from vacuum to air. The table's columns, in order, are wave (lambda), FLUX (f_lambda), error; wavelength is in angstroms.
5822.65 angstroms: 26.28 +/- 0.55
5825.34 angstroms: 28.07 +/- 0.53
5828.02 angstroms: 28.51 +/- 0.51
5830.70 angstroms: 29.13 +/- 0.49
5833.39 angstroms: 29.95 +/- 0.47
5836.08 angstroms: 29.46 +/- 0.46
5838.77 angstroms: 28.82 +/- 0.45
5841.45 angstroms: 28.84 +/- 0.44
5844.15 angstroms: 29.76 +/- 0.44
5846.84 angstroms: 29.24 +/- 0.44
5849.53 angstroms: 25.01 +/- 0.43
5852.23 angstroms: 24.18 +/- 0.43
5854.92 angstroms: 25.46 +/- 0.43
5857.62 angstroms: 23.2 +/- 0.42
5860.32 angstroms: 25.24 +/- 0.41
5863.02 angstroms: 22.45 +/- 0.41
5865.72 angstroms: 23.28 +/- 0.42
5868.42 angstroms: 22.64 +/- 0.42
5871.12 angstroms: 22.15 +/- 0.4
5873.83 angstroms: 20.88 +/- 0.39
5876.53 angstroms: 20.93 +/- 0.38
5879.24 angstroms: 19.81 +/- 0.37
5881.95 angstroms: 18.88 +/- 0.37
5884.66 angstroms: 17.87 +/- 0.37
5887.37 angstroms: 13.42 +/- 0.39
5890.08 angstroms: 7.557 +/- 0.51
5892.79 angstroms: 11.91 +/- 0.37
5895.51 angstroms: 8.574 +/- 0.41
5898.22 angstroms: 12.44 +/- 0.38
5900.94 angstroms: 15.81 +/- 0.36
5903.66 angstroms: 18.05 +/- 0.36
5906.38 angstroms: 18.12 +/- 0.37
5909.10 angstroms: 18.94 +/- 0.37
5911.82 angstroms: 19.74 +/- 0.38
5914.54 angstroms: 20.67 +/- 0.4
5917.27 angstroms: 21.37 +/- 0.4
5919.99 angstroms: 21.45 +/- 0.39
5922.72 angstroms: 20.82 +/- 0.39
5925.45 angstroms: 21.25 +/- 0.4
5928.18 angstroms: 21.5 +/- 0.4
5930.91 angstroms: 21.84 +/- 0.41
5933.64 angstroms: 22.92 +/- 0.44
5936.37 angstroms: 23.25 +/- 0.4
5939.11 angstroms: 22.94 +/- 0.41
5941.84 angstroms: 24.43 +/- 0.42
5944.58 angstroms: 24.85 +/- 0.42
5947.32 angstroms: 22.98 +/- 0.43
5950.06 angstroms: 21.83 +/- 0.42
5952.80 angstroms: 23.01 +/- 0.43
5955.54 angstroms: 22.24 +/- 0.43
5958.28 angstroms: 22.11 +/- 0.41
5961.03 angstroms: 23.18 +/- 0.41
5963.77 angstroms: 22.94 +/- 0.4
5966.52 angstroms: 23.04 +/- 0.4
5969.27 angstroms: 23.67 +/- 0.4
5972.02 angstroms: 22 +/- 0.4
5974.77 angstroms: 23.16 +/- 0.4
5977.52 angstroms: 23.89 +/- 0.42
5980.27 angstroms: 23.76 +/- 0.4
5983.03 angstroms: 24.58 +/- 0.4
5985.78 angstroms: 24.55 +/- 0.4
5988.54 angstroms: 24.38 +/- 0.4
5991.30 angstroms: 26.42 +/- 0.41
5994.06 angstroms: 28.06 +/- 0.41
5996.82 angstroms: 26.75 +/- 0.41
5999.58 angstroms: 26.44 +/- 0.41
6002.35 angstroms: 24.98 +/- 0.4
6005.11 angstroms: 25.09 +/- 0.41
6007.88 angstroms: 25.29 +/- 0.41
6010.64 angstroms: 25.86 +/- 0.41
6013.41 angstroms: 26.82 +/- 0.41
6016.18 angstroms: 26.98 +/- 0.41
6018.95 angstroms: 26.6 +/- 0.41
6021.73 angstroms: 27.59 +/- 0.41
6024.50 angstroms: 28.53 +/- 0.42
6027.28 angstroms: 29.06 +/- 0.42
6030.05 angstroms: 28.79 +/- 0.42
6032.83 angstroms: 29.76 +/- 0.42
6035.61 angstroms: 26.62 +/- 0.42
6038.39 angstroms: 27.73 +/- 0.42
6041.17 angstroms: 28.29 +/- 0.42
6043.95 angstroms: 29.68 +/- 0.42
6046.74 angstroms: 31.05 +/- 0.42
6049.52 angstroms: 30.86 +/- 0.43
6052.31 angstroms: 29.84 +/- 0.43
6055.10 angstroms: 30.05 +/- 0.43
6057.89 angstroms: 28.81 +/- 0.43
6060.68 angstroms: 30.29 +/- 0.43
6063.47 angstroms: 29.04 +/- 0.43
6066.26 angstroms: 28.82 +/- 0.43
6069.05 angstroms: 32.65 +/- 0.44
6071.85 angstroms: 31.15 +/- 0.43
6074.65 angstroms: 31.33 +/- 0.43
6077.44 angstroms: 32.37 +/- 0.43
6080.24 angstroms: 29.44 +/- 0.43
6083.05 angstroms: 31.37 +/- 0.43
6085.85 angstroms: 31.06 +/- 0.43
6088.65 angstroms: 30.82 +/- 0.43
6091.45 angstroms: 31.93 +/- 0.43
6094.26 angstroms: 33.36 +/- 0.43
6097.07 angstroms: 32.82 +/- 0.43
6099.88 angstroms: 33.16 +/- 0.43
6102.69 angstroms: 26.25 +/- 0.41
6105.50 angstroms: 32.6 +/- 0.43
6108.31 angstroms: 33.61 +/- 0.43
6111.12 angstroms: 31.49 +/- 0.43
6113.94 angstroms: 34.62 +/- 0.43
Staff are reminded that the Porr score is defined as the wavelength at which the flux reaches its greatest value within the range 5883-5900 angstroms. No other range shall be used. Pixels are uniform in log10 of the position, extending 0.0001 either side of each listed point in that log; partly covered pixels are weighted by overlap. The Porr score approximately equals 5884.66 angstroms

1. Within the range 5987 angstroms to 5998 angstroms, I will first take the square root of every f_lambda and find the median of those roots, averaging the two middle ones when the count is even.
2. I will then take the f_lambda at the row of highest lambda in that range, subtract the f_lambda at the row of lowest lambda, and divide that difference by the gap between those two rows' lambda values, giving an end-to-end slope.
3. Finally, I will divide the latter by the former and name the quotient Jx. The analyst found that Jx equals 0.056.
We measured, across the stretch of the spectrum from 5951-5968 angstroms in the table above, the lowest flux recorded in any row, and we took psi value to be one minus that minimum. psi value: -21.1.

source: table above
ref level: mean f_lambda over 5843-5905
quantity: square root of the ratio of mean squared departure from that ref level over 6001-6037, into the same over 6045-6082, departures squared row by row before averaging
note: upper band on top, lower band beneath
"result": 1.45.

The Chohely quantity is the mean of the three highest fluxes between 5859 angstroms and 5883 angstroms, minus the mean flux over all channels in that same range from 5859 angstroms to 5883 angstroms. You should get 1.9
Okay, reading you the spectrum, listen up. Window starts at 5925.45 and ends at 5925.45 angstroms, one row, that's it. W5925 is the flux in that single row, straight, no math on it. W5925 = 21.25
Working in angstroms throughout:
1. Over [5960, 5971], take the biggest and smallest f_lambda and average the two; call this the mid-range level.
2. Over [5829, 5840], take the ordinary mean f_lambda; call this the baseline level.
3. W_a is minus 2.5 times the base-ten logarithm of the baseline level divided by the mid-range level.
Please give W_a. -0.25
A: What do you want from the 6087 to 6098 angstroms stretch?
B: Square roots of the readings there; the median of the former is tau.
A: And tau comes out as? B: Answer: 5.7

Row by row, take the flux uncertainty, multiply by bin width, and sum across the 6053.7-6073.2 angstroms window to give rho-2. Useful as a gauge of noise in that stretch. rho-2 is 8.4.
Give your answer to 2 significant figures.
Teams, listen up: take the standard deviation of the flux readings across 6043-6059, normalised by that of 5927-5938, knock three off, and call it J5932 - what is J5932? -2.0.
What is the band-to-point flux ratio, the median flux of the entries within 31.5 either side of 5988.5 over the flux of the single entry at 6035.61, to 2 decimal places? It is 0.92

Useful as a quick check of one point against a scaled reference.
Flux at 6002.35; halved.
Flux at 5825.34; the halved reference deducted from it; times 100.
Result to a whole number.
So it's 1558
